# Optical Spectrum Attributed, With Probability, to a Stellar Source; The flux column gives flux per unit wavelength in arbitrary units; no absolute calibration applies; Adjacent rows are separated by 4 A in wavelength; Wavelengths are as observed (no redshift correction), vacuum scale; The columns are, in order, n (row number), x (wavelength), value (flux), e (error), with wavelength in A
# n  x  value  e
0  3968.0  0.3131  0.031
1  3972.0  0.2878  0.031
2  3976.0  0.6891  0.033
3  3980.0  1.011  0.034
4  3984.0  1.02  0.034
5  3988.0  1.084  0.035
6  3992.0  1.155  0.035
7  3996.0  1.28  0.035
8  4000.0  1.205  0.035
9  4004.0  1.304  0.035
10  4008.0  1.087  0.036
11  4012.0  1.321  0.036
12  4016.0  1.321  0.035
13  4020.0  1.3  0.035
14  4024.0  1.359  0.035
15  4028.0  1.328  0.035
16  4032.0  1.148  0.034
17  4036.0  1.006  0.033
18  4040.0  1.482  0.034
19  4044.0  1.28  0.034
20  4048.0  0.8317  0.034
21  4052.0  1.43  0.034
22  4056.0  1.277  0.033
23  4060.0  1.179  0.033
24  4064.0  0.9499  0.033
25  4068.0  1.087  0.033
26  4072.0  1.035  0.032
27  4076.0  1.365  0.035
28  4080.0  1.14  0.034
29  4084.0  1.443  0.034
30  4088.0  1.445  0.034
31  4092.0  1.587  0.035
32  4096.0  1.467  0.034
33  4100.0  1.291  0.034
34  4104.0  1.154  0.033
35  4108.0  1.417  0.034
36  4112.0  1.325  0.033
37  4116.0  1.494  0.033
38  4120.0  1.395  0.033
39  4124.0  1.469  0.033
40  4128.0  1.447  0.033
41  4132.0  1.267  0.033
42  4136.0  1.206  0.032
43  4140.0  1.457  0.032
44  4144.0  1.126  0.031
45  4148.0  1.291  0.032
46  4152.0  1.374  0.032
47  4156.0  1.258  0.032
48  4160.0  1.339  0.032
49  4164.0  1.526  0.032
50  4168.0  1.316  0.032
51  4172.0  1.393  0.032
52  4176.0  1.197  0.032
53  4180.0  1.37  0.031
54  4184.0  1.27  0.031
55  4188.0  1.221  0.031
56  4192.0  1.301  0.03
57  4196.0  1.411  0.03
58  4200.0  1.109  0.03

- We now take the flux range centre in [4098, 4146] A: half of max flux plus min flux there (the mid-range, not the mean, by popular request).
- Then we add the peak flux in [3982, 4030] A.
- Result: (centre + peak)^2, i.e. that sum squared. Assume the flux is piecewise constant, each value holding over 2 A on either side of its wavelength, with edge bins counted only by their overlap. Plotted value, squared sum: 7.1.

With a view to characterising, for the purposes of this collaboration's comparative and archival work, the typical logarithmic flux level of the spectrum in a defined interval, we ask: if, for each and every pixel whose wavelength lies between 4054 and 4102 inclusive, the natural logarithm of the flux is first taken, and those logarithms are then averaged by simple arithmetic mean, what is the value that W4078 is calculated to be 0.229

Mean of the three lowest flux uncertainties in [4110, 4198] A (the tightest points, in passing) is 0.0303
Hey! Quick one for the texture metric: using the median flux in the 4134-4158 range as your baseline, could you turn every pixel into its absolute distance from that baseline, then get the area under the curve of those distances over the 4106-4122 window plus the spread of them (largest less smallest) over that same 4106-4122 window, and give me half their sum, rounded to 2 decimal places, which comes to 1.15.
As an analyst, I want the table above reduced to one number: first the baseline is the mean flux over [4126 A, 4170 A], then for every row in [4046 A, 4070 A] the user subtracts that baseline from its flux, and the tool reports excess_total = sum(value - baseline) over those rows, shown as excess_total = -1.2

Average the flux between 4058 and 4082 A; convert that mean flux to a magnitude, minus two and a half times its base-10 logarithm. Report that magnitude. -0.13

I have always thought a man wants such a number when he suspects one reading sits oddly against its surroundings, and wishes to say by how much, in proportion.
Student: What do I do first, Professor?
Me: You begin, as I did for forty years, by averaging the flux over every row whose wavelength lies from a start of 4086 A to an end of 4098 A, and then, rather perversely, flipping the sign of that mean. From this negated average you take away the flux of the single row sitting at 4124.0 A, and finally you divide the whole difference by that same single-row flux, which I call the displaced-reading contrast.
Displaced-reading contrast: -2.0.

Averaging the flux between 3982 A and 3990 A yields 1.05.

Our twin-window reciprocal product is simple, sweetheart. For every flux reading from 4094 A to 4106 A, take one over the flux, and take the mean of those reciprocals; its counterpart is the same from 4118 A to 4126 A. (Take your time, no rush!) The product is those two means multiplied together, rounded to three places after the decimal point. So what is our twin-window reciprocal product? 0.541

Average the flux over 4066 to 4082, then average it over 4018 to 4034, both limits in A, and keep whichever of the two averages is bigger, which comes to 1.28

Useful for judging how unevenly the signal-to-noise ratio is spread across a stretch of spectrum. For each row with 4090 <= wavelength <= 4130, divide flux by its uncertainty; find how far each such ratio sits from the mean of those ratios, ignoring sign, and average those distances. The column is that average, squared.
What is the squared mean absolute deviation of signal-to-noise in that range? 6.7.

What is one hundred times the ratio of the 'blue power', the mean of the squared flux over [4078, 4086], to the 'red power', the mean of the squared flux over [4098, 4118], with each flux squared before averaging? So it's 94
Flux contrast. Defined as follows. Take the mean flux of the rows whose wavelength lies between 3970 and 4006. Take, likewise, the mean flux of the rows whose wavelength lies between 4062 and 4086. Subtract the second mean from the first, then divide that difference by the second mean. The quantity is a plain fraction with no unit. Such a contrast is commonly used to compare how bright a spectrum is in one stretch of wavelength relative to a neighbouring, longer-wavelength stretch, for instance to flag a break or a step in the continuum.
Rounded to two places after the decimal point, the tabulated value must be -0.14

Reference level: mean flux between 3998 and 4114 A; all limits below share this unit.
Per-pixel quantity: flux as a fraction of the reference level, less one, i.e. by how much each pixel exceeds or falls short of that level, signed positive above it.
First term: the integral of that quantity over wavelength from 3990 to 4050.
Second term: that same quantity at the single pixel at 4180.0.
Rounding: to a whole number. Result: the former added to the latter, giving -2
